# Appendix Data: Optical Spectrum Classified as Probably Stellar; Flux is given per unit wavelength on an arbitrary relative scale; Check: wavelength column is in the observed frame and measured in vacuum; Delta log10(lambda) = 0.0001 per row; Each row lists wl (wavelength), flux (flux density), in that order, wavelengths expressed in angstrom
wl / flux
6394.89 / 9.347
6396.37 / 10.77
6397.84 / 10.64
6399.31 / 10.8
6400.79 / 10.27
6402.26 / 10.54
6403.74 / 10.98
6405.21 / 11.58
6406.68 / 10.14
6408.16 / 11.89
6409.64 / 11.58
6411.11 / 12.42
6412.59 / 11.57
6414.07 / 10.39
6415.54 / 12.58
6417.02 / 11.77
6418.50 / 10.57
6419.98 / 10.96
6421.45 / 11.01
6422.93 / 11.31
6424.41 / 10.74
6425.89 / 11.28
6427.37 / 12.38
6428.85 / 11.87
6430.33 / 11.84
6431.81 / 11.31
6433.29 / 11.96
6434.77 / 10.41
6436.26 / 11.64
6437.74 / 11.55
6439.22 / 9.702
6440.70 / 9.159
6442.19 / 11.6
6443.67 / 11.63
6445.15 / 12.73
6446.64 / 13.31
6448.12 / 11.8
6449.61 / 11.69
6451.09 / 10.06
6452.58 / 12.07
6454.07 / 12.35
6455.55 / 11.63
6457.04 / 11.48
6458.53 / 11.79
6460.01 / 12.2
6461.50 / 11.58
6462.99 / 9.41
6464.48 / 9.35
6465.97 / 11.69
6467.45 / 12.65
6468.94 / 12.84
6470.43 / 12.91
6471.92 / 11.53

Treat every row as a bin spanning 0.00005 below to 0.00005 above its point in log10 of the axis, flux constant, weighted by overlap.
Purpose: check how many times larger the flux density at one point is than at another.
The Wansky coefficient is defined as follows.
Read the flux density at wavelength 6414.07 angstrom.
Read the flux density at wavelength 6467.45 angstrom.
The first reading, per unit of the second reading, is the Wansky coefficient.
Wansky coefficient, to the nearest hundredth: 0.82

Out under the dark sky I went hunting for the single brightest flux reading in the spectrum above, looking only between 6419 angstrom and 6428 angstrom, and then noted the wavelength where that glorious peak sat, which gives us 6427.37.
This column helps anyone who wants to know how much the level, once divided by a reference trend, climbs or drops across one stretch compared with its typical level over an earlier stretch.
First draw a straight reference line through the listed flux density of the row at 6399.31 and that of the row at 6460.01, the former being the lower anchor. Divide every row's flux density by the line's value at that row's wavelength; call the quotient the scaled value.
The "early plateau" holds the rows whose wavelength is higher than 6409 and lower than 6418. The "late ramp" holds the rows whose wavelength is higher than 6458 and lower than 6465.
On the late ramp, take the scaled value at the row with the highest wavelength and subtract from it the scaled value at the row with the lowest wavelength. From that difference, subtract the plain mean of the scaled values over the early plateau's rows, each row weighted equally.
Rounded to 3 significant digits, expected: -1.26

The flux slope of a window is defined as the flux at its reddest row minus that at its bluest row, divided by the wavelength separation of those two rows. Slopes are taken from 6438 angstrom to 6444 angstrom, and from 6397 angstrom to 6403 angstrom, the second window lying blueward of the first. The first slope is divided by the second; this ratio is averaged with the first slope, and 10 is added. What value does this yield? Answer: 0.6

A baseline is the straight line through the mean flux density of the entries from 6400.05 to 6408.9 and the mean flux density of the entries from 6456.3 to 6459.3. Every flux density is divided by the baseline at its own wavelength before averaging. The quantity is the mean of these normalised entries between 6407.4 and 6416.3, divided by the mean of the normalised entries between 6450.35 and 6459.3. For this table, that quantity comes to 1.07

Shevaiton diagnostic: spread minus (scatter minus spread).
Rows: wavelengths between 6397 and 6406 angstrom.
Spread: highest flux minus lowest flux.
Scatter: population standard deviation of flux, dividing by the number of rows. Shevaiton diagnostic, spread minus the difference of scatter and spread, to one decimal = 2.2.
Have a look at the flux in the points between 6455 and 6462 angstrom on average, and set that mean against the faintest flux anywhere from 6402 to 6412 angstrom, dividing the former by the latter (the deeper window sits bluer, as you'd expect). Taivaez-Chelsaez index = 1.16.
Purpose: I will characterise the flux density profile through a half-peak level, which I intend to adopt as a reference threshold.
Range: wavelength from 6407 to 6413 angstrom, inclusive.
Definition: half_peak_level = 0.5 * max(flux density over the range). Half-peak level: 6.21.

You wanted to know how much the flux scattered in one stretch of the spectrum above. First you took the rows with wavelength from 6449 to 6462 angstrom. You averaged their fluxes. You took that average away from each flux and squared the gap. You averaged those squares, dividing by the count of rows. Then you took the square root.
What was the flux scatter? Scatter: 0.63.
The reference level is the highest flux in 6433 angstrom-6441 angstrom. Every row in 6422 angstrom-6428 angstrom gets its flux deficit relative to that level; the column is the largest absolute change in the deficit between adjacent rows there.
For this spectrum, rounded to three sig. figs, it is 1.10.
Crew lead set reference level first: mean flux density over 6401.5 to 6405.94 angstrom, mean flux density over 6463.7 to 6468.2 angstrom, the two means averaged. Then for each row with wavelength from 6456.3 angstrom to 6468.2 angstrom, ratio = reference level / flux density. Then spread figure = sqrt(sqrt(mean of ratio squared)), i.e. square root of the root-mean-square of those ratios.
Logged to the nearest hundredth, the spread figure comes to 1.00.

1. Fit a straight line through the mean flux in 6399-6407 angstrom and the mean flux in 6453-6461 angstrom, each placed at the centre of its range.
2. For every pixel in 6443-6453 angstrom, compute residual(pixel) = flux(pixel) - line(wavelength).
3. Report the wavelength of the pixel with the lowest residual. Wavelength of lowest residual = 6451.09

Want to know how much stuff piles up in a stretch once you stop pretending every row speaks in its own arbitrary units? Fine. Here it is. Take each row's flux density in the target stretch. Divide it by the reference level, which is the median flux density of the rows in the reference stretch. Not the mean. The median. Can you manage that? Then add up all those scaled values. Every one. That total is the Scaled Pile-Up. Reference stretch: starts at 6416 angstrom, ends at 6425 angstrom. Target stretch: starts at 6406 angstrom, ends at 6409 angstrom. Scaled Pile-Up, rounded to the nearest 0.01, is 2.01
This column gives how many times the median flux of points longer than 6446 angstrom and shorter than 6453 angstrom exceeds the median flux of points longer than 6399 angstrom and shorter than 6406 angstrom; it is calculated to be 1.09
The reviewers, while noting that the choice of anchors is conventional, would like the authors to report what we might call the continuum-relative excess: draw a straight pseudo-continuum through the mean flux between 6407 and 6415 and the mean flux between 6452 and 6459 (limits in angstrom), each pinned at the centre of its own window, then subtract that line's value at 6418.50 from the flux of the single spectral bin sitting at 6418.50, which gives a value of -1.0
